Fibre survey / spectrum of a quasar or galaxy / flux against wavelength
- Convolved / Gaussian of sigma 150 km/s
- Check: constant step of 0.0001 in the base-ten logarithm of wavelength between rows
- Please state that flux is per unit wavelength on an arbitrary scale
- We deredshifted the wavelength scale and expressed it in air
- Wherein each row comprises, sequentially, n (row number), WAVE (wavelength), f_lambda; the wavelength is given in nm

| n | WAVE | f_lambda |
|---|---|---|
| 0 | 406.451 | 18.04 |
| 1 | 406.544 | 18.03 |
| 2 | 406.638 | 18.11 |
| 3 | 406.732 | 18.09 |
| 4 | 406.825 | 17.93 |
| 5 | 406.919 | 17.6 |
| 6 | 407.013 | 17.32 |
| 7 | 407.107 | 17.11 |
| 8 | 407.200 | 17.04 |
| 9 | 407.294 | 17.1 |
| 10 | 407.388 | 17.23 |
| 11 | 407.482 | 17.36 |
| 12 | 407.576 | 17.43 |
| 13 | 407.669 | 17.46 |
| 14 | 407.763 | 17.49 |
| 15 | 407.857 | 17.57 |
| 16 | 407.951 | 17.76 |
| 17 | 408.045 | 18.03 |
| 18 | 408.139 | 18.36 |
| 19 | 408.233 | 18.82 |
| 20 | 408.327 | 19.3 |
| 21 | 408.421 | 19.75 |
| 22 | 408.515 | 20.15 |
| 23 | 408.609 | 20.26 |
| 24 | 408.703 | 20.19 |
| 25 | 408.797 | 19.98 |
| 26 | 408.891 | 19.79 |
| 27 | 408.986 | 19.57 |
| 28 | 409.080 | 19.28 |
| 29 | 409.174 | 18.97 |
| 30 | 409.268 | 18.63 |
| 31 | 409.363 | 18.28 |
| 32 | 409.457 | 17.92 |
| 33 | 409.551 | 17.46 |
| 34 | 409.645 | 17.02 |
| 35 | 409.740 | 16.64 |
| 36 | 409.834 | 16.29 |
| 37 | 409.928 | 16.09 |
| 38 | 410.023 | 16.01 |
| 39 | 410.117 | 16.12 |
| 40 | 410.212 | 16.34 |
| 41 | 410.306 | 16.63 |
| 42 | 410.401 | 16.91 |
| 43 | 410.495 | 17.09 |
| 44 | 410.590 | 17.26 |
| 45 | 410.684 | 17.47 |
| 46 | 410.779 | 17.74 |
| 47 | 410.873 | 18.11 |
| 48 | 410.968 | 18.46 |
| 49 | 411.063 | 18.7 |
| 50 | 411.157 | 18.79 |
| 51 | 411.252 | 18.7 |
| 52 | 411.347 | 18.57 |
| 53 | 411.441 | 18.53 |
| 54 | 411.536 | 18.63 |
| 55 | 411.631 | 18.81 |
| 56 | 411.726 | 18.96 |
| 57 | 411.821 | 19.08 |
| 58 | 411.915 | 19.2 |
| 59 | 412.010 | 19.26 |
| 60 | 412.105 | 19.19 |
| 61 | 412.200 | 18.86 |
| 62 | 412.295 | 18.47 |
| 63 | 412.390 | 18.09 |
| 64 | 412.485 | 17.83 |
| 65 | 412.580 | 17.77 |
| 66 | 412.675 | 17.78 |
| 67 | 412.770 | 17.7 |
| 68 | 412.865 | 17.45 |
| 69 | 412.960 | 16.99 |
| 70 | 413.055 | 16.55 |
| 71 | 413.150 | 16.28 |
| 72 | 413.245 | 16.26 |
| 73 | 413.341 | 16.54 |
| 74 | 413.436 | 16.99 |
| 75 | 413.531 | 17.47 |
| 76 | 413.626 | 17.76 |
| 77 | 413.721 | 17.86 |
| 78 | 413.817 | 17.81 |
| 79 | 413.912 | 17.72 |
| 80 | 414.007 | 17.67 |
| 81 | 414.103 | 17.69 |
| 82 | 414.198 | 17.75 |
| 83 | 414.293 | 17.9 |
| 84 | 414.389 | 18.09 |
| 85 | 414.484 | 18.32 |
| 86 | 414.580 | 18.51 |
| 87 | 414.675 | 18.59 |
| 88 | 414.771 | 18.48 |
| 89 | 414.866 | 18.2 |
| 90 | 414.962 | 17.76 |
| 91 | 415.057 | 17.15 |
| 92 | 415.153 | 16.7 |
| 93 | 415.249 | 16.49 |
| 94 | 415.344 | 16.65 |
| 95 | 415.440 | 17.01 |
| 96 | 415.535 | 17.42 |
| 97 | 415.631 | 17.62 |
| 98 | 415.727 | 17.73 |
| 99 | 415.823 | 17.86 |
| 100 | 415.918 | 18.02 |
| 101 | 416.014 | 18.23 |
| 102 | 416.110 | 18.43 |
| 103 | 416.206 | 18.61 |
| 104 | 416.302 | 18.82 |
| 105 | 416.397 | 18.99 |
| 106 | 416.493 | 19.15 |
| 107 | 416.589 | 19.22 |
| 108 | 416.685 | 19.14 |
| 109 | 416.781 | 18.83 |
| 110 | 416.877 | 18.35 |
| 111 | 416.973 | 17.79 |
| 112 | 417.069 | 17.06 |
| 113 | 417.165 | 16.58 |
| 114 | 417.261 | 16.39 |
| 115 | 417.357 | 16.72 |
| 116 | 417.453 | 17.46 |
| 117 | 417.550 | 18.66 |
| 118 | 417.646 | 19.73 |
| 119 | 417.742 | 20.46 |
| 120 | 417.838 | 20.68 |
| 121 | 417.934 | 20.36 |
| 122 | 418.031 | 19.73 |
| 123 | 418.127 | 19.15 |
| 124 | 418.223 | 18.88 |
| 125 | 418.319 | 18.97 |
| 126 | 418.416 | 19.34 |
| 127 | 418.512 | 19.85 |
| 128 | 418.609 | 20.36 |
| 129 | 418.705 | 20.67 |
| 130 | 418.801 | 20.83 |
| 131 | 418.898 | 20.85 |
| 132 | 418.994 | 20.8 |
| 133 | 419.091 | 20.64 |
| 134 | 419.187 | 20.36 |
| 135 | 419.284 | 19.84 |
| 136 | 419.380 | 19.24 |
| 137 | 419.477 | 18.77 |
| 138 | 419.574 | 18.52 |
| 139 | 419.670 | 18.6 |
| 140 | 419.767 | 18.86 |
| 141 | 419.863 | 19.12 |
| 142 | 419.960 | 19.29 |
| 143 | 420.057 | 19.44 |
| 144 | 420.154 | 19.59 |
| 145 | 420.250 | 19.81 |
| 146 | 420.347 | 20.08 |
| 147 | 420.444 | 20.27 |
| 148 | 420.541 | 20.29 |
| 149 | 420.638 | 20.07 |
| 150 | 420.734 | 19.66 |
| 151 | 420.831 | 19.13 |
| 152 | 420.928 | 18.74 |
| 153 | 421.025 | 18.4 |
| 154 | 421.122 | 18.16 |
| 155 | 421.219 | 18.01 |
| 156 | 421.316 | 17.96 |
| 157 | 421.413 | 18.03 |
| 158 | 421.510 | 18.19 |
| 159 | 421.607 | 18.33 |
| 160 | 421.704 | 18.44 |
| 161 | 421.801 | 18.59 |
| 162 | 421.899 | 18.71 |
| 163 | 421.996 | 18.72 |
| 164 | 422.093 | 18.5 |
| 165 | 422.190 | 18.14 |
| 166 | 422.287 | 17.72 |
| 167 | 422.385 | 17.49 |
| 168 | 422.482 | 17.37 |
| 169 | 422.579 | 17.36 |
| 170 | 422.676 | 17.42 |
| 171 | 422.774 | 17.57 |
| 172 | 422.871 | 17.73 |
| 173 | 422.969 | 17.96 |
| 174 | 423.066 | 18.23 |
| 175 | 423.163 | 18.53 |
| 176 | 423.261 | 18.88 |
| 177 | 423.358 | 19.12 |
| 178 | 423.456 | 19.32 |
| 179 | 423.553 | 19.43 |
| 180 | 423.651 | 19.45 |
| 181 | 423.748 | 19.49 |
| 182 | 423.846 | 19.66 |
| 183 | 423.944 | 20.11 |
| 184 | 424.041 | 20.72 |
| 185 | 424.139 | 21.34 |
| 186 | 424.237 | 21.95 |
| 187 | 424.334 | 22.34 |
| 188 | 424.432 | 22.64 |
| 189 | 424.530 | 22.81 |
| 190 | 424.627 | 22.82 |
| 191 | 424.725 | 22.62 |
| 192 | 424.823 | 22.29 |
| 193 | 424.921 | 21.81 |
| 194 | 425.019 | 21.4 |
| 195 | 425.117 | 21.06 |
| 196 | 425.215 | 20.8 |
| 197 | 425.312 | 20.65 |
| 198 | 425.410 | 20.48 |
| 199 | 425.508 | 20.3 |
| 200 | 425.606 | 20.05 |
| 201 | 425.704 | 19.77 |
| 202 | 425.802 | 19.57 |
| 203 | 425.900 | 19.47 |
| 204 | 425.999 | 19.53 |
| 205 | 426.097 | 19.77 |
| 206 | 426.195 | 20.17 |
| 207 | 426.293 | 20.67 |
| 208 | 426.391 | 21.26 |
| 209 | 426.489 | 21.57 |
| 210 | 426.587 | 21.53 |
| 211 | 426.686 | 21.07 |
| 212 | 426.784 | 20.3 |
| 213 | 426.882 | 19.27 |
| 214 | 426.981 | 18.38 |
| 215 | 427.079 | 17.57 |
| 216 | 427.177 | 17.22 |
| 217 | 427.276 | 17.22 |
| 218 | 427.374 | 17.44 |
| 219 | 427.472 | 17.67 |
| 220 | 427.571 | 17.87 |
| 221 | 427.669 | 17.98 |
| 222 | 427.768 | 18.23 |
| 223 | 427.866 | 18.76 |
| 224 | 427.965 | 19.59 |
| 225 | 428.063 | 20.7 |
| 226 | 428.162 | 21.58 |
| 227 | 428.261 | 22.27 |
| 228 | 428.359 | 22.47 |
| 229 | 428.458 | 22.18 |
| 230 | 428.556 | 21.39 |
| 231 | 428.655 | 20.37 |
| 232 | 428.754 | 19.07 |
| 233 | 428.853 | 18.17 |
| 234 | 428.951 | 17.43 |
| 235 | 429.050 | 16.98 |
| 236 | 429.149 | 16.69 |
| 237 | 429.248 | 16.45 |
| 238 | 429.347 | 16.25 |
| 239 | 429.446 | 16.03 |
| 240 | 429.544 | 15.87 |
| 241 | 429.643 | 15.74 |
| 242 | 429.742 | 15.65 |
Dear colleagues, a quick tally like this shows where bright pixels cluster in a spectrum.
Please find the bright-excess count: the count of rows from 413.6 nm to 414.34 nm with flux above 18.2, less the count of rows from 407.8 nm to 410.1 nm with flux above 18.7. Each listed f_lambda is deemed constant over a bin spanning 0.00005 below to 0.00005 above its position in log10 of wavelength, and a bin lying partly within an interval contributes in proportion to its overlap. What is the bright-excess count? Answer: -11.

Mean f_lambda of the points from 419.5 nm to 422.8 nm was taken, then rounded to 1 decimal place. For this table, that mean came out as 18.7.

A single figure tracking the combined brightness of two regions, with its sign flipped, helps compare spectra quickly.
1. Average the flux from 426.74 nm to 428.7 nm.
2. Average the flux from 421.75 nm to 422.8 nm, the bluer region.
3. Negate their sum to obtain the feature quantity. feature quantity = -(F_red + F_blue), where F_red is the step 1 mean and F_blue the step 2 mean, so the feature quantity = -37.4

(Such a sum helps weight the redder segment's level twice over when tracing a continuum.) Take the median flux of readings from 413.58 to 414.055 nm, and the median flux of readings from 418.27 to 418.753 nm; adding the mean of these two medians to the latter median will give 38.7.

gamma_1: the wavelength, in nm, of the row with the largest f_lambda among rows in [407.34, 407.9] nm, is 407.857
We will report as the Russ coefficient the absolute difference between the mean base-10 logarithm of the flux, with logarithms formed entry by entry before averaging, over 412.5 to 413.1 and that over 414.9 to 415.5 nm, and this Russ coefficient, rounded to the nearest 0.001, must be 0.010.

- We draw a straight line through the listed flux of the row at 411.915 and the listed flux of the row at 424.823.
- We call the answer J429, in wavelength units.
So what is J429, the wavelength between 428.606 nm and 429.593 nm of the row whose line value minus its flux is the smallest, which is 428.655 nm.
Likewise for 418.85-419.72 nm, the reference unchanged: 418.898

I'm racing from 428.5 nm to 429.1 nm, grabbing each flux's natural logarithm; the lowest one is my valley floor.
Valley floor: 2.83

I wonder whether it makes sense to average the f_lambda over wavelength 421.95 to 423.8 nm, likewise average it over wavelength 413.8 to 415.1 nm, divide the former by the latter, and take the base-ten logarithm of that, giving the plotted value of 0.01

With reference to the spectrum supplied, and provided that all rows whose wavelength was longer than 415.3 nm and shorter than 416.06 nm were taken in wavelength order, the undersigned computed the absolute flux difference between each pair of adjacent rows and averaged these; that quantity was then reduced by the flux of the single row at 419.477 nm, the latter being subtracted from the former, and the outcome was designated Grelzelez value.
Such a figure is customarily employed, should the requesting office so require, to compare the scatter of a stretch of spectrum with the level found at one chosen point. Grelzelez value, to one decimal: -18.5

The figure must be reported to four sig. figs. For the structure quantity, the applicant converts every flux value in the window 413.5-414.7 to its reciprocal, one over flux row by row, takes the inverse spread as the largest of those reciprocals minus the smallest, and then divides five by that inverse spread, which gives 1450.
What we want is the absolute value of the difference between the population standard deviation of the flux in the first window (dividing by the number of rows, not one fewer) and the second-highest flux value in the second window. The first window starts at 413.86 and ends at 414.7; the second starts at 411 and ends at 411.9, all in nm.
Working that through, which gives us 18.6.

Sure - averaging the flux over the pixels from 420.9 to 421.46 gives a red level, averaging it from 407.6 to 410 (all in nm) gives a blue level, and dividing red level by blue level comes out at 0.99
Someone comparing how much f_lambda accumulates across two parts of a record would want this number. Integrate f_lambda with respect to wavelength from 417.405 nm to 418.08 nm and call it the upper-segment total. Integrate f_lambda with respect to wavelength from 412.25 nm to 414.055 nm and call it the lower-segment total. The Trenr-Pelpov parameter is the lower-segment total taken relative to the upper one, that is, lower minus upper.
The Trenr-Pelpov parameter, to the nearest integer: 18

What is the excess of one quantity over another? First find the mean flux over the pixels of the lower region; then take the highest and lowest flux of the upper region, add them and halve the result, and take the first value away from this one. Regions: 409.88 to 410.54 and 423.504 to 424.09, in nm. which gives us 3.6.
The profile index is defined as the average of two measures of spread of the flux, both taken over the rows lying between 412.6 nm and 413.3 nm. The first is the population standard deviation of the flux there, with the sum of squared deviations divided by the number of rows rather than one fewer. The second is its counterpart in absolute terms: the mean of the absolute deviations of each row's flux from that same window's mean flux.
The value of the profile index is 0.58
